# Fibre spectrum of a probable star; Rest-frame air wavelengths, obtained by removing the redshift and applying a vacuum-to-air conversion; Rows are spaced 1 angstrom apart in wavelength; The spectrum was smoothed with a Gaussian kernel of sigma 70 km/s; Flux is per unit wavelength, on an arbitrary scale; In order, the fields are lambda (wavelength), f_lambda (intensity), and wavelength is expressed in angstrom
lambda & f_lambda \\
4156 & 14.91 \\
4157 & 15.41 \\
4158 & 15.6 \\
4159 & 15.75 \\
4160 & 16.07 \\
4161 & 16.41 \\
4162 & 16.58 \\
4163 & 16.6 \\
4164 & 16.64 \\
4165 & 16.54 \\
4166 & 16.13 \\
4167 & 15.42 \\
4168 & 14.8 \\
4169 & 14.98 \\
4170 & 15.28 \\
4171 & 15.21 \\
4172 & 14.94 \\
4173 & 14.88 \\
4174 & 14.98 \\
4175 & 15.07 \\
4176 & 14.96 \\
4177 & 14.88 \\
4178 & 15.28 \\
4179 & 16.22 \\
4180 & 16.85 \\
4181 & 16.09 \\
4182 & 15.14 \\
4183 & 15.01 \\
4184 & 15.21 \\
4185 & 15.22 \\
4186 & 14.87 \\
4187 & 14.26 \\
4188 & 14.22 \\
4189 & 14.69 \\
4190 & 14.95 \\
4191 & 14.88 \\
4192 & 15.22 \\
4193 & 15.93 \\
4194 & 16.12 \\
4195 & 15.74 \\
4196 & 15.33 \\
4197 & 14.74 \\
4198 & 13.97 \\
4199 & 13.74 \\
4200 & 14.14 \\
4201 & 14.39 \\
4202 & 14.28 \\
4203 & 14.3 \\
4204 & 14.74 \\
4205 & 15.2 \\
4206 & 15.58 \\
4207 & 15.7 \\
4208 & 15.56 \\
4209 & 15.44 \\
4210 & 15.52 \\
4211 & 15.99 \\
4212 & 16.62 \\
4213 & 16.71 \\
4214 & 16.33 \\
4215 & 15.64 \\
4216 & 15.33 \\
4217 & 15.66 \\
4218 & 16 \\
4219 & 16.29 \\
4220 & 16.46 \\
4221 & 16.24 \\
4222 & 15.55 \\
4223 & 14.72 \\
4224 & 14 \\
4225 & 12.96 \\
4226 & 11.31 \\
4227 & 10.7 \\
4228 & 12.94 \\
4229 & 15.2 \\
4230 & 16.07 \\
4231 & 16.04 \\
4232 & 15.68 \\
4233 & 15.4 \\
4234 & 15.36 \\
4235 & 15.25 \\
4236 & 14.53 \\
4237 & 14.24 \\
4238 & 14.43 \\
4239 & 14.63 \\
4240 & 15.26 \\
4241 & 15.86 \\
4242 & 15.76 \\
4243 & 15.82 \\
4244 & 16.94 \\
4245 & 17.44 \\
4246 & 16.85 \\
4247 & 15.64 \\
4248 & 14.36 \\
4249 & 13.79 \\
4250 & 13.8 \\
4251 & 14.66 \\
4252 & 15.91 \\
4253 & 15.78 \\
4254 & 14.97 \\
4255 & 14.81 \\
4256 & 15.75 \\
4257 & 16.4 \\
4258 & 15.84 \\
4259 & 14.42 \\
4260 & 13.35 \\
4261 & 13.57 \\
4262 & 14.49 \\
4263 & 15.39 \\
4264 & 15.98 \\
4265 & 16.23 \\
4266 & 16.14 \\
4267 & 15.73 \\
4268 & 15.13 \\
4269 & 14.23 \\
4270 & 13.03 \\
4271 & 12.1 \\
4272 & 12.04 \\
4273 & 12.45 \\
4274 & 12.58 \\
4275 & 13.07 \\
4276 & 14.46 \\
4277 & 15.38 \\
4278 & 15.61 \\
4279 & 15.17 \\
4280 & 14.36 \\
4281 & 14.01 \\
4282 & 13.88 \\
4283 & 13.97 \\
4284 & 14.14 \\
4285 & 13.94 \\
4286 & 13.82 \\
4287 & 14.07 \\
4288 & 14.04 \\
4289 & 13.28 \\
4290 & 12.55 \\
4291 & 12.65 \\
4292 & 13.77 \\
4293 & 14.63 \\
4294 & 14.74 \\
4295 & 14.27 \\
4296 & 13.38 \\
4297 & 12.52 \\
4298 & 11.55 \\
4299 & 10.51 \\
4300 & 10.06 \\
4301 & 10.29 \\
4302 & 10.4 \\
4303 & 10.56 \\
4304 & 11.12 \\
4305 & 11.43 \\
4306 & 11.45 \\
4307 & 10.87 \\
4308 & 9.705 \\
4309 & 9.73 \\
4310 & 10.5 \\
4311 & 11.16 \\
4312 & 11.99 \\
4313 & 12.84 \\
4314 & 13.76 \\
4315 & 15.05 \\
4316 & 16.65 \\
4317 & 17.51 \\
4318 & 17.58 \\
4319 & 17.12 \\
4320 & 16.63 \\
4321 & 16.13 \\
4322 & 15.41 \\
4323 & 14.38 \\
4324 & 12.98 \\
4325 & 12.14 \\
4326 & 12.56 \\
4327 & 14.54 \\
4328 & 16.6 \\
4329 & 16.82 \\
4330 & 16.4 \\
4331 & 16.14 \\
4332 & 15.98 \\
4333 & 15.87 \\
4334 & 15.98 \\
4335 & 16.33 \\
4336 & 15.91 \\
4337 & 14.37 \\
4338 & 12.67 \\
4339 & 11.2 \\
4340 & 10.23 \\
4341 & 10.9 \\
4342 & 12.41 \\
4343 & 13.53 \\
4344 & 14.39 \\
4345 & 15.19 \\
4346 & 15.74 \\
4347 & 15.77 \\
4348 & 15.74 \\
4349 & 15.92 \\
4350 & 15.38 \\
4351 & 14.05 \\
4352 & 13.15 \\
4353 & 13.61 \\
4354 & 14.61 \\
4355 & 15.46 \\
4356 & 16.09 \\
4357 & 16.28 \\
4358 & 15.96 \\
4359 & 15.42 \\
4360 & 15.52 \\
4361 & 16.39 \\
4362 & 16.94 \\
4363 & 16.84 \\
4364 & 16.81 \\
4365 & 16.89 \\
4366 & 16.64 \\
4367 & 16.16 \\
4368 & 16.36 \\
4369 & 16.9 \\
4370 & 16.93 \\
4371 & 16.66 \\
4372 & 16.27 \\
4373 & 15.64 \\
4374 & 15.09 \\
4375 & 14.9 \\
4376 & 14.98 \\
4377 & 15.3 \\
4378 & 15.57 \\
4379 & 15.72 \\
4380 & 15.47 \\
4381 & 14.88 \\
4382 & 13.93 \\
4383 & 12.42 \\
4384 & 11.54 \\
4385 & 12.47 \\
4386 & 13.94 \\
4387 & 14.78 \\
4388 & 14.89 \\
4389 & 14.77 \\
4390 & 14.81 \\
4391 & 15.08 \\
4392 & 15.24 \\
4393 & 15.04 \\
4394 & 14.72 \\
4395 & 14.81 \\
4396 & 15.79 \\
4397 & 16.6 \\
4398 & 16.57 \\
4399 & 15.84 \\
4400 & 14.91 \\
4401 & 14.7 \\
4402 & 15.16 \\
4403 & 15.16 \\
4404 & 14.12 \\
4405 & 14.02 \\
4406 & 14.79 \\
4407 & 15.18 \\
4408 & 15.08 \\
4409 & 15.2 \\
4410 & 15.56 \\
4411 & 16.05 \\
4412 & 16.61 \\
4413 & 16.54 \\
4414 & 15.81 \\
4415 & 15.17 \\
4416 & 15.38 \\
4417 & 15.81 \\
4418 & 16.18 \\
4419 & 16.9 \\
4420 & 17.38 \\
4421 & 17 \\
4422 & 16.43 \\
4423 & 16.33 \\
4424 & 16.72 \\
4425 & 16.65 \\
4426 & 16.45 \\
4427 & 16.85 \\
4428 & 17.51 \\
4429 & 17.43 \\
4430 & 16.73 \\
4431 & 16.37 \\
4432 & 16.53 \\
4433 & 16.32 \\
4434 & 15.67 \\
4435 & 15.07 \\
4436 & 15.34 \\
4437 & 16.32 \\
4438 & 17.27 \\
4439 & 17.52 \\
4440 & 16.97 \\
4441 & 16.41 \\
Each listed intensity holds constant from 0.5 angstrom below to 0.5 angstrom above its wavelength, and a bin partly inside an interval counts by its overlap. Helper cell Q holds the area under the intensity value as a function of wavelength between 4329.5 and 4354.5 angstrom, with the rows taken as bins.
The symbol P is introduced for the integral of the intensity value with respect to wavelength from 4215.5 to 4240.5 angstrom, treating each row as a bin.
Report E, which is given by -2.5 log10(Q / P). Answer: 0.03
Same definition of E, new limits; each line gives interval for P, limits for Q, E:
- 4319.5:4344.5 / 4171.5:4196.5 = -0.06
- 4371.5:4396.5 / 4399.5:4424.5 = -0.07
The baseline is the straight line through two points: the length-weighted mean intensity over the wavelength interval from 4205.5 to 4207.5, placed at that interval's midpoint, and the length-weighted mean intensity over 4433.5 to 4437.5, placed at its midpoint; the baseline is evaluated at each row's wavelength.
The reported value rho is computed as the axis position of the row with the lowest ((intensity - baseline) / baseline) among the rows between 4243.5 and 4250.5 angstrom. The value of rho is 4249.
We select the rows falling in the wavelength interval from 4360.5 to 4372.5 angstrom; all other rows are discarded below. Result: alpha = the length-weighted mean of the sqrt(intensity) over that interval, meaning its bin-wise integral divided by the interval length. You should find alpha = 4.08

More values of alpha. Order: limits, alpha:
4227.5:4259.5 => 3.91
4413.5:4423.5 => 4.03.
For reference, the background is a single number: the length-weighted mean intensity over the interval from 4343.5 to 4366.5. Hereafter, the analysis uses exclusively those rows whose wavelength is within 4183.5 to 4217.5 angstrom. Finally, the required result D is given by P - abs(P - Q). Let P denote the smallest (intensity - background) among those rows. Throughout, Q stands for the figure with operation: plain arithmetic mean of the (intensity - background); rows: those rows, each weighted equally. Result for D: -3.3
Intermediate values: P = -1.9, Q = -0.4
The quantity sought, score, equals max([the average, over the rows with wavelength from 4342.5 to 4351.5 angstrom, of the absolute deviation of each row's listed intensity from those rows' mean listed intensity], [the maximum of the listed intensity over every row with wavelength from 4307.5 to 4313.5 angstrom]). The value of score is 12.8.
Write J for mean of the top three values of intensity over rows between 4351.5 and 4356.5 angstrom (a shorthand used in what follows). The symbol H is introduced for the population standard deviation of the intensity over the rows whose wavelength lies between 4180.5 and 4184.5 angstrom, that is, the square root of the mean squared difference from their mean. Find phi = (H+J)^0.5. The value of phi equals 3.98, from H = 0.43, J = 15.4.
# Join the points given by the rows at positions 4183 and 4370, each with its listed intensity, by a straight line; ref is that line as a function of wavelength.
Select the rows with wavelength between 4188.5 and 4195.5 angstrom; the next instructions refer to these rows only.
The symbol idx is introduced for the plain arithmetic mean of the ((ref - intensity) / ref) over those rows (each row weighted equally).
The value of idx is -0.02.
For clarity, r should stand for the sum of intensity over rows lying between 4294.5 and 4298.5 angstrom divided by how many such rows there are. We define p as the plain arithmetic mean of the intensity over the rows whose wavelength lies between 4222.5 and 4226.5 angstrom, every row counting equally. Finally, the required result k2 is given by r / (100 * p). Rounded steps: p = 13.2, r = 12.9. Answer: 0.0098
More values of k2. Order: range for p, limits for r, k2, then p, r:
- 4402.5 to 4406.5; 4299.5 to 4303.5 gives 0.0071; 14.5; 10.3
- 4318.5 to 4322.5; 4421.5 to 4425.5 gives 0.0101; 16.3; 16.5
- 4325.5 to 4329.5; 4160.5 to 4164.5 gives 0.0109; 15.1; 16.6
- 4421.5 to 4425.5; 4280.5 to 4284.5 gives 0.0085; 16.5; 14.0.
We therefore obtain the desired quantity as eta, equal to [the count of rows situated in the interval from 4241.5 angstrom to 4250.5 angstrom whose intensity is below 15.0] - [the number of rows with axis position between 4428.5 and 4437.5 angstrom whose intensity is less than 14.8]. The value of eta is 3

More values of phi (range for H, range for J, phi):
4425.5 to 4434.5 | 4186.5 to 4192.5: 3.94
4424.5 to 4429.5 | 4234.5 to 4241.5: 3.98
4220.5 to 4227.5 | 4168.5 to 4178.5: 4.15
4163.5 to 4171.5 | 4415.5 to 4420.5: 4.18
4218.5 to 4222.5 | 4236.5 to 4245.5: 4.13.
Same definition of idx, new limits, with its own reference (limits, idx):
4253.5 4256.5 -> 0.04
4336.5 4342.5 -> 0.28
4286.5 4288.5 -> 0.13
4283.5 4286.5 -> 0.13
